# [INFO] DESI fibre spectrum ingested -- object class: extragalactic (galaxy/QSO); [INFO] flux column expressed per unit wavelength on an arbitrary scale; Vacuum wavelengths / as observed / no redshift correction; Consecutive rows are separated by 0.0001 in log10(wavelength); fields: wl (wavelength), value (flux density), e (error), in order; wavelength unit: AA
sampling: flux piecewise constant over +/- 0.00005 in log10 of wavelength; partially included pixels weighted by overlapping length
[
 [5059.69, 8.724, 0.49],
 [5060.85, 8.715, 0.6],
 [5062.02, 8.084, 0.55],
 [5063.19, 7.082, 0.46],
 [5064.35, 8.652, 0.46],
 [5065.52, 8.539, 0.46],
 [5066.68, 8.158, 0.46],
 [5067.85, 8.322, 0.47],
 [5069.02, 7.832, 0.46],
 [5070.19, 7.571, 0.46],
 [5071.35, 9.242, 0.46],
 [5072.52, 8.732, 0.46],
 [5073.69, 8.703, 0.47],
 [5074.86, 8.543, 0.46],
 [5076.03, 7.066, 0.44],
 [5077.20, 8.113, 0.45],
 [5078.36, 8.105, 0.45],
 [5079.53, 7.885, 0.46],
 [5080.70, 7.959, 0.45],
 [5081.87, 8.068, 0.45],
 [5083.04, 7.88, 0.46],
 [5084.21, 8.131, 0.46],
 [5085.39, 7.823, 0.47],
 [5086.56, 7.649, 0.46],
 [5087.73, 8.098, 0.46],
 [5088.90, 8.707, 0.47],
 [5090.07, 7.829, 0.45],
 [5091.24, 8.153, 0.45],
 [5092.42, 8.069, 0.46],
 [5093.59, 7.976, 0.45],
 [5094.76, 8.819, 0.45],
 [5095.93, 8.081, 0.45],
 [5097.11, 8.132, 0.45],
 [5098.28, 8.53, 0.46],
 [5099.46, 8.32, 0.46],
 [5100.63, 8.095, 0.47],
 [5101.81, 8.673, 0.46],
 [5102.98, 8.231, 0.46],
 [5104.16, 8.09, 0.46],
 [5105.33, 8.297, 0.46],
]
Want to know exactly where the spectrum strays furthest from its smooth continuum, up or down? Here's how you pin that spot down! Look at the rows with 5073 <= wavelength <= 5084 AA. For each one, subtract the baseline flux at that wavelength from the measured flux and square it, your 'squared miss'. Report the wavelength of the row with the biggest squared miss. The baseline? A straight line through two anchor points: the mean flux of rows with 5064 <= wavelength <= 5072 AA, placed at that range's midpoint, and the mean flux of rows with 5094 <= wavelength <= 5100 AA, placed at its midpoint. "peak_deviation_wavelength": 5076.03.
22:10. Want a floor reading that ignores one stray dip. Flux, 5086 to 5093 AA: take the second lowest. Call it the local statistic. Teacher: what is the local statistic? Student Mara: 7.829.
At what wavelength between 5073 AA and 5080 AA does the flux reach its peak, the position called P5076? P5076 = 5073.69 AA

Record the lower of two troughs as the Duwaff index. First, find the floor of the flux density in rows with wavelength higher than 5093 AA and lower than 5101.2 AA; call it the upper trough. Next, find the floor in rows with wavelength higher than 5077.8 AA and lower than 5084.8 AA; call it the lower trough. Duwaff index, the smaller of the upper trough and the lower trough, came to 7.88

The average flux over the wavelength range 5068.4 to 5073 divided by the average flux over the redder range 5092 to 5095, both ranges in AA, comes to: 1.01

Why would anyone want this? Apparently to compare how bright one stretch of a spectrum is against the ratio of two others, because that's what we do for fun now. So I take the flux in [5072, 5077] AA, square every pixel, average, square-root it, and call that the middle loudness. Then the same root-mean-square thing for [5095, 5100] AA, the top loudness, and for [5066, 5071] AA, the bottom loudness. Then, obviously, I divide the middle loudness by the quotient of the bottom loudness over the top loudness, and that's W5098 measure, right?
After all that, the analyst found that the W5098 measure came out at 8.6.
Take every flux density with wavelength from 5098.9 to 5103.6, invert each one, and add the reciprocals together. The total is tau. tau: 0.481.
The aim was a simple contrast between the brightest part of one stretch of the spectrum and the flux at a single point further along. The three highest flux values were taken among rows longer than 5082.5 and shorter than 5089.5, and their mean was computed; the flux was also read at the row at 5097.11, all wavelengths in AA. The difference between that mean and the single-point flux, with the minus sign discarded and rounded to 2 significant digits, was 0.18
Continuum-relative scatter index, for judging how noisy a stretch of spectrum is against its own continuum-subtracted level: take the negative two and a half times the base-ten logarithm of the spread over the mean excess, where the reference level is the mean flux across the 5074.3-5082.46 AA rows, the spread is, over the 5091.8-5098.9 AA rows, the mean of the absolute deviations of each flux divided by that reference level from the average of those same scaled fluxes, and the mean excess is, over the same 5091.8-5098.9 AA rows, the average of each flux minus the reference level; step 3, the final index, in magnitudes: 2.4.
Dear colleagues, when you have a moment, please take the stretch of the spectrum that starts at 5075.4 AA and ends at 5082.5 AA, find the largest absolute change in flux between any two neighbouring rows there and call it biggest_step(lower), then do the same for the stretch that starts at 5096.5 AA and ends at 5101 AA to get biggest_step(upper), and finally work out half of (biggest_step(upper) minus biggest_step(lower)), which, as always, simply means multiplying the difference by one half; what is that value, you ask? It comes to -0.3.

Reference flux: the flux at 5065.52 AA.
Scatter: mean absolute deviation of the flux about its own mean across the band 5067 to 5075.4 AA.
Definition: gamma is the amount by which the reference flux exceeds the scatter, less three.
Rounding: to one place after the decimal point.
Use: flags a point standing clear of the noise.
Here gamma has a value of 5.1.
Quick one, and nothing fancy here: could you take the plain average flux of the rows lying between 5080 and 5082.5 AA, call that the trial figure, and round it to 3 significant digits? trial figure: 8.01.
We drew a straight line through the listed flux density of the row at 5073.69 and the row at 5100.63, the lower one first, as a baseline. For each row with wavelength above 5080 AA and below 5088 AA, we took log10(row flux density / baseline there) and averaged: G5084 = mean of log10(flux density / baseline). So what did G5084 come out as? -0.028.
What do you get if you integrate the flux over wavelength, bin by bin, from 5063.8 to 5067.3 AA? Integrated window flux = 29.6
